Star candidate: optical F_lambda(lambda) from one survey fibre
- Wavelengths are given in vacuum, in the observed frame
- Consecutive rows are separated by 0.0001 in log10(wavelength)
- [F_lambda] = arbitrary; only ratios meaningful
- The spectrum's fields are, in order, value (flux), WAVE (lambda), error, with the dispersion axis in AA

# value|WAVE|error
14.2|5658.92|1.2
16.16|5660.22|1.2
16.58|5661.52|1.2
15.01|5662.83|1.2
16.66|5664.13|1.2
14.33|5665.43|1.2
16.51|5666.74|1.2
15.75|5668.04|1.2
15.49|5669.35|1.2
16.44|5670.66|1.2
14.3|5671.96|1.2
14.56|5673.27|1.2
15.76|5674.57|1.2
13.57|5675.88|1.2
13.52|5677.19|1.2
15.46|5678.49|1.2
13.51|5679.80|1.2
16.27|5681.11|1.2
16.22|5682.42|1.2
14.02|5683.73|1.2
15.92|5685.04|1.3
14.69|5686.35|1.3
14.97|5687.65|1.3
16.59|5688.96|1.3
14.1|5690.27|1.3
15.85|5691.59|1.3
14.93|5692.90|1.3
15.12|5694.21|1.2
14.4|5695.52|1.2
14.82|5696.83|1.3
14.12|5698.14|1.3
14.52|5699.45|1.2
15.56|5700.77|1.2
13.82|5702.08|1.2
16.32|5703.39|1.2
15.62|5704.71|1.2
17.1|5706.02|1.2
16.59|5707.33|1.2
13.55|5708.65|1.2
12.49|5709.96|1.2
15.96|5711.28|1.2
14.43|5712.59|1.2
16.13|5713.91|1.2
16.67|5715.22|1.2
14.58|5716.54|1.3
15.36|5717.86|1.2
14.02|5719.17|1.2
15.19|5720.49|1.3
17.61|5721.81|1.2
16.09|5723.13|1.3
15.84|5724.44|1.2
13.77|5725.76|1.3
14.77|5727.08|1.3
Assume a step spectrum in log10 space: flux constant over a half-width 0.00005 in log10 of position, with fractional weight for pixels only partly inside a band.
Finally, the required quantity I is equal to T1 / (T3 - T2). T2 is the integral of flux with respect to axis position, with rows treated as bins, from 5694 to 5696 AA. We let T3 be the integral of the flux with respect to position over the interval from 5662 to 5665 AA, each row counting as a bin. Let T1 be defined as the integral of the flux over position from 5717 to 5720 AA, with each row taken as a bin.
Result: 2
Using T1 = 44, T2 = 29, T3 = 47.3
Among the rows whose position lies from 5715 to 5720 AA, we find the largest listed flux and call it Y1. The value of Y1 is 16.67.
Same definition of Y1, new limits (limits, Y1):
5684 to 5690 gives 16.59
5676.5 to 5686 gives 16.27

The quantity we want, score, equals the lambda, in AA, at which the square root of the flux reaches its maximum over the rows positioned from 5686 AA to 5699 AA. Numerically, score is 5688.96 AA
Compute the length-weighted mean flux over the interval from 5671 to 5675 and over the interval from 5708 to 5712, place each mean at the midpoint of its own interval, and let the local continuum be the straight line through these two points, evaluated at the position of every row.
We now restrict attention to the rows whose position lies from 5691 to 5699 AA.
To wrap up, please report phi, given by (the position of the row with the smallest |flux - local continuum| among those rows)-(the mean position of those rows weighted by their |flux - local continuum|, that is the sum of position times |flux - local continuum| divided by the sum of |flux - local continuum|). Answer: 2.0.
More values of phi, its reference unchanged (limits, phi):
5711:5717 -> -1.3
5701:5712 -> -4.8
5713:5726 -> 6.2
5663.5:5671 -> 2.2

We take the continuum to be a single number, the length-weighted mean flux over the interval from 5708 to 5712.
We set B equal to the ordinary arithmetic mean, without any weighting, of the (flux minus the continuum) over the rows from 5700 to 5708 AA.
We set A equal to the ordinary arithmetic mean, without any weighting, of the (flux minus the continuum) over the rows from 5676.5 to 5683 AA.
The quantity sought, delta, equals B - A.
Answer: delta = 0.8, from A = 1.0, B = 1.8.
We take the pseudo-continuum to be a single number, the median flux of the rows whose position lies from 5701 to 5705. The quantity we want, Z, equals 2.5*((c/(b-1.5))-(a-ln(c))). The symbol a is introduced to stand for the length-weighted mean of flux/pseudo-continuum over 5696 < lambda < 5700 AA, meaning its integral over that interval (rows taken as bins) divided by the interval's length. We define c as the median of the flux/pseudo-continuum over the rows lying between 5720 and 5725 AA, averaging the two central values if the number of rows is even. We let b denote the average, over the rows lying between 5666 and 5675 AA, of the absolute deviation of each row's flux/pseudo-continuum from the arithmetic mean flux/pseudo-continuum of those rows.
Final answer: -4.02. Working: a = 0.93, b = 0.042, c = 1.02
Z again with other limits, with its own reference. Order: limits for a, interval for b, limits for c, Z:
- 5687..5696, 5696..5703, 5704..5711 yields -4.13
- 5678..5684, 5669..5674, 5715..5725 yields -4.15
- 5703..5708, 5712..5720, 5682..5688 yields -4.39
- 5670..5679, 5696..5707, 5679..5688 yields -4.14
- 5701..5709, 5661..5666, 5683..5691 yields -4.27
